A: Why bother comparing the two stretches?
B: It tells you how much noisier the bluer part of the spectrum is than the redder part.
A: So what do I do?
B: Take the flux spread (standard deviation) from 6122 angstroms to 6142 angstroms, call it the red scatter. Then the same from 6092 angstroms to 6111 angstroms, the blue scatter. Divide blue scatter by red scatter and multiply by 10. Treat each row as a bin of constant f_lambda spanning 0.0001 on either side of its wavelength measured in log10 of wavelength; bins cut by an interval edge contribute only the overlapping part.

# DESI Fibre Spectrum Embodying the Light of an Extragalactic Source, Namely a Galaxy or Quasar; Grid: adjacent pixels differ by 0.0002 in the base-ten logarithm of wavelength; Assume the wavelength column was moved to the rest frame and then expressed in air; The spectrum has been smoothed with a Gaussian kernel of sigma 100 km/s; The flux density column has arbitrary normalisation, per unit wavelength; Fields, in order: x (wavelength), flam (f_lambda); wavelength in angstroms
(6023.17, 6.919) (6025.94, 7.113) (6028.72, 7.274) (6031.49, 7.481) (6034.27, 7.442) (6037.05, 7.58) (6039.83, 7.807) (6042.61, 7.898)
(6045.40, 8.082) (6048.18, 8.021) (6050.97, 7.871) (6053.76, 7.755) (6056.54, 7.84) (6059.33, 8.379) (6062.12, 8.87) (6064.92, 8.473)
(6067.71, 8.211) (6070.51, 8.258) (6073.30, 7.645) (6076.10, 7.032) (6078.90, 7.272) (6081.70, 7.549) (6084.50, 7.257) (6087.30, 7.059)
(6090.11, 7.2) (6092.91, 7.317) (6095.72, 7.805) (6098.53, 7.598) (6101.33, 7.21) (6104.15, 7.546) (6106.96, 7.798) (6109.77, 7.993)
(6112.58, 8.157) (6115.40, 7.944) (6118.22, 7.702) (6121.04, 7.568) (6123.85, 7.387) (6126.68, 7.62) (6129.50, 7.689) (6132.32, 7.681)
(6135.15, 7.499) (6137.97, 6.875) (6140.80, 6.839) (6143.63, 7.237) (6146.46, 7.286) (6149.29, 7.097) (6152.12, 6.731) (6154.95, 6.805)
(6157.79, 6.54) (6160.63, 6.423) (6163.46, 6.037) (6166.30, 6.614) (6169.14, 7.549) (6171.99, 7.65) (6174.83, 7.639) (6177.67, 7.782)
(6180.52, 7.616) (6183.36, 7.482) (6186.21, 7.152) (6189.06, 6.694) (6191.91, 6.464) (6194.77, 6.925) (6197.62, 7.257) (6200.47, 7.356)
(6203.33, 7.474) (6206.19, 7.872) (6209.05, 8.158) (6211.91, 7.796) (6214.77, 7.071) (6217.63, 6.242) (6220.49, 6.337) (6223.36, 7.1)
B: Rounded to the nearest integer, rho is 8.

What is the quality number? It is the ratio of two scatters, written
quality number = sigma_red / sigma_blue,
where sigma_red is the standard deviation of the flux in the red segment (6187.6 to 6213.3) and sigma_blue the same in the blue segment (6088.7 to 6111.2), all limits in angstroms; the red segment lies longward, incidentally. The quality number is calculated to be 1.9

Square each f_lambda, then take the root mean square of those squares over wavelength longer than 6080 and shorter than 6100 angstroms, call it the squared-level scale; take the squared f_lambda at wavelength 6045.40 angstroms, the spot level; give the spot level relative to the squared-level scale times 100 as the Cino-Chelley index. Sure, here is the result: 119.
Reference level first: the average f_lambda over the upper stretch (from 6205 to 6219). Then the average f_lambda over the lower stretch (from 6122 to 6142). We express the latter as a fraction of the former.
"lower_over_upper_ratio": 0.99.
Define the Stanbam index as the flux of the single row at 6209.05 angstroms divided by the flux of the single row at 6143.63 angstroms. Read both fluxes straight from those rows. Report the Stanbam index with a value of 1.13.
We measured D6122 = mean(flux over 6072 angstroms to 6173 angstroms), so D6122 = 7.31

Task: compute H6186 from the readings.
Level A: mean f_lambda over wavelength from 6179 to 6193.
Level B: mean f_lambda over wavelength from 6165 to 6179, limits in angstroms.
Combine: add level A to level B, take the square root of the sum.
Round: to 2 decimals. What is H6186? 3.81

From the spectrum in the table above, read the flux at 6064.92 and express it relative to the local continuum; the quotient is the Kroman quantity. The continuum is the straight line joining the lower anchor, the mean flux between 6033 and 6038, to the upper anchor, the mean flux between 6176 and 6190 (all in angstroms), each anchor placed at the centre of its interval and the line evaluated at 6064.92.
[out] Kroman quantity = 1.13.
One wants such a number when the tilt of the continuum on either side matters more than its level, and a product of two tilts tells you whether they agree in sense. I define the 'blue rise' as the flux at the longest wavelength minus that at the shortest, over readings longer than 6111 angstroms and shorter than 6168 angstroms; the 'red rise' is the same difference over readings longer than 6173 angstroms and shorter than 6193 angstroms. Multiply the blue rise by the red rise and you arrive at 1.8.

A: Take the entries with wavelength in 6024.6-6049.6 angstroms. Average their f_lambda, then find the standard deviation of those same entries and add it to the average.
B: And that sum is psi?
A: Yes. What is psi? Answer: 8.0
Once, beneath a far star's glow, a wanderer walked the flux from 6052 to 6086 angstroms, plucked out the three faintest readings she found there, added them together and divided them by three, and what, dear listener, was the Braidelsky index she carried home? 7.2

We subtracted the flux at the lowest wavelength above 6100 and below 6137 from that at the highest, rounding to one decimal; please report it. 0.3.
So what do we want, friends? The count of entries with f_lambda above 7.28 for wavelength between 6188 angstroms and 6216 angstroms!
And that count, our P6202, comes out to 5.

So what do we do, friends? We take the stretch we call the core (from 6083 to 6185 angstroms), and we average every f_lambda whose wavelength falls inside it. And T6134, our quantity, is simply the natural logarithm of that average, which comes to 1.99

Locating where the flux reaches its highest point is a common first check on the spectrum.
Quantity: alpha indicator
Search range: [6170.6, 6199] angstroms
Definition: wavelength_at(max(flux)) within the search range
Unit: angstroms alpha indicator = 6177.67 angstroms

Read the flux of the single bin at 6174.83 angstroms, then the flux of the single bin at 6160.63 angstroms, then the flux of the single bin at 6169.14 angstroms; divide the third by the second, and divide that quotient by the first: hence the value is 0.154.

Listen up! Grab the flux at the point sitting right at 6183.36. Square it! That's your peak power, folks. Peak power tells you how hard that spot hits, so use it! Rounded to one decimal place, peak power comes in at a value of 56.0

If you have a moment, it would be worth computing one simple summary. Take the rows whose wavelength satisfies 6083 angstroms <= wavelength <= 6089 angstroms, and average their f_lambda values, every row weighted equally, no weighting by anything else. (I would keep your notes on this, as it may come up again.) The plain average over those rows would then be 7.2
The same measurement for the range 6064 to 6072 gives 8.3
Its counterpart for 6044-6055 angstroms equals 7.9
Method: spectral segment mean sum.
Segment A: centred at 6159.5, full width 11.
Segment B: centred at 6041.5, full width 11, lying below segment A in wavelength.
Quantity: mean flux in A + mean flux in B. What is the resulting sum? 14.3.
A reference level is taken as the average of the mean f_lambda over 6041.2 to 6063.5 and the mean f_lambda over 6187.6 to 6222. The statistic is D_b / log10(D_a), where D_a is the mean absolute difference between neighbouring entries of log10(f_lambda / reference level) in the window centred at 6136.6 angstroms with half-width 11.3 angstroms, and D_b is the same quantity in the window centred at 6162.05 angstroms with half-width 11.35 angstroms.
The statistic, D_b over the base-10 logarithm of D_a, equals -0.012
